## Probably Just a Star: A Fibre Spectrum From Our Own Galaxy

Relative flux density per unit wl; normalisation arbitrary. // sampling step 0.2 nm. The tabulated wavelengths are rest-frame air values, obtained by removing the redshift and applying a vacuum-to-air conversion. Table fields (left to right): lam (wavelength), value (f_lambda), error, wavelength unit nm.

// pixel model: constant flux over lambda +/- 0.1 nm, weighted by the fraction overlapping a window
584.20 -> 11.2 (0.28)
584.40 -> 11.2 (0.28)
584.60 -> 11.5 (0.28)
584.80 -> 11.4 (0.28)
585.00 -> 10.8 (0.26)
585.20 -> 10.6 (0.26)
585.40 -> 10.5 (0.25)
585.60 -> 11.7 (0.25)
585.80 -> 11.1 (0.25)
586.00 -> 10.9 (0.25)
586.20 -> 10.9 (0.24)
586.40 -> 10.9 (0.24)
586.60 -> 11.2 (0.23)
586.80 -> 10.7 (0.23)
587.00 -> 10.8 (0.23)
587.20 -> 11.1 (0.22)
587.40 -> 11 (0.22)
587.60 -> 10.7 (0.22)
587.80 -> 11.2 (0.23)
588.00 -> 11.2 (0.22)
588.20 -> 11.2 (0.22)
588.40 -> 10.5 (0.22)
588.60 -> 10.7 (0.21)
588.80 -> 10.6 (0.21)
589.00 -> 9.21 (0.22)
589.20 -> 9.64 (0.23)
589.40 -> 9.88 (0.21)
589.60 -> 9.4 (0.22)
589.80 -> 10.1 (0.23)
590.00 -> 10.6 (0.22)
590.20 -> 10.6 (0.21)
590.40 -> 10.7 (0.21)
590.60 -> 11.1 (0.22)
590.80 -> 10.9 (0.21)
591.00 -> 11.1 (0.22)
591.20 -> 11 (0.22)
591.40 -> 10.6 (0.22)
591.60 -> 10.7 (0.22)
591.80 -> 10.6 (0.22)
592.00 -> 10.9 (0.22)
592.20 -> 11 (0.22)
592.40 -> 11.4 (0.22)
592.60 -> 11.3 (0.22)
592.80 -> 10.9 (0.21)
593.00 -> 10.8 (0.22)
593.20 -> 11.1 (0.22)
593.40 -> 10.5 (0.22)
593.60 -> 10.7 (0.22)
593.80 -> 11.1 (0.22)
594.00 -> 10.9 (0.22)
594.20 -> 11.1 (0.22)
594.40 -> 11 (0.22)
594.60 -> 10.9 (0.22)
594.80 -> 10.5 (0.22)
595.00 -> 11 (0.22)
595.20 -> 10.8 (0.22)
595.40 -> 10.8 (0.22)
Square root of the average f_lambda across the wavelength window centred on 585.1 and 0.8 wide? 3.29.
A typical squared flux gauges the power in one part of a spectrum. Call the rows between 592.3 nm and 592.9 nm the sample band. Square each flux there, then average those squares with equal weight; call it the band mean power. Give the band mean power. 125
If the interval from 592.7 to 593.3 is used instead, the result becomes 120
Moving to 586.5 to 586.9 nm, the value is 120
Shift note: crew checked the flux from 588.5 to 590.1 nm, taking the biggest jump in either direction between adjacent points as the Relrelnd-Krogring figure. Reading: 1.4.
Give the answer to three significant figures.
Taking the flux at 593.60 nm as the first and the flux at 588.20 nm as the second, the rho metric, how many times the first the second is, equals 1.05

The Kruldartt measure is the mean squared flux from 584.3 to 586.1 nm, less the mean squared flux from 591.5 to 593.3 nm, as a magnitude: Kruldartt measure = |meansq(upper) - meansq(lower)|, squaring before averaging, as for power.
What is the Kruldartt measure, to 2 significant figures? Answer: 2.5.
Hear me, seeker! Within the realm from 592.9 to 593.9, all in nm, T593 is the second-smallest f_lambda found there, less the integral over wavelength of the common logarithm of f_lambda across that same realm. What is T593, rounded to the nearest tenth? 9.7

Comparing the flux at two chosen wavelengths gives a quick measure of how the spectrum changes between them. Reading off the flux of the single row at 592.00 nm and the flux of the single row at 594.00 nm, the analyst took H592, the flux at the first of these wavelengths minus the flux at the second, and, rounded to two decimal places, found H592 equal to 0.00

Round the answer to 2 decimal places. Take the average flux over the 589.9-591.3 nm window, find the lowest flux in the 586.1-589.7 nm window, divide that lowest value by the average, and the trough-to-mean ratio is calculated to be 0.85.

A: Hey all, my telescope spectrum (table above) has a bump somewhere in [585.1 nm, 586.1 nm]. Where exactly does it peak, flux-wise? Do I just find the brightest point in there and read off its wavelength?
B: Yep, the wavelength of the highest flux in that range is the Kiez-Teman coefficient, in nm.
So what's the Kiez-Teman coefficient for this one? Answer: 585.60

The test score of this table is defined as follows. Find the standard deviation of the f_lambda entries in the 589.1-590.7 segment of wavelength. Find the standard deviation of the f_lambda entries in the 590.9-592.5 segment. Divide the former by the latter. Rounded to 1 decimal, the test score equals 2.1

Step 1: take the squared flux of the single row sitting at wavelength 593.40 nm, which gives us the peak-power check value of 110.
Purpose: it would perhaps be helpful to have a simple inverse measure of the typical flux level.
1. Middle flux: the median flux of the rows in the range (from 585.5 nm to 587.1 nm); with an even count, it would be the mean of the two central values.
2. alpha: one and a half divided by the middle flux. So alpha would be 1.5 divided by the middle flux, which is 0.138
